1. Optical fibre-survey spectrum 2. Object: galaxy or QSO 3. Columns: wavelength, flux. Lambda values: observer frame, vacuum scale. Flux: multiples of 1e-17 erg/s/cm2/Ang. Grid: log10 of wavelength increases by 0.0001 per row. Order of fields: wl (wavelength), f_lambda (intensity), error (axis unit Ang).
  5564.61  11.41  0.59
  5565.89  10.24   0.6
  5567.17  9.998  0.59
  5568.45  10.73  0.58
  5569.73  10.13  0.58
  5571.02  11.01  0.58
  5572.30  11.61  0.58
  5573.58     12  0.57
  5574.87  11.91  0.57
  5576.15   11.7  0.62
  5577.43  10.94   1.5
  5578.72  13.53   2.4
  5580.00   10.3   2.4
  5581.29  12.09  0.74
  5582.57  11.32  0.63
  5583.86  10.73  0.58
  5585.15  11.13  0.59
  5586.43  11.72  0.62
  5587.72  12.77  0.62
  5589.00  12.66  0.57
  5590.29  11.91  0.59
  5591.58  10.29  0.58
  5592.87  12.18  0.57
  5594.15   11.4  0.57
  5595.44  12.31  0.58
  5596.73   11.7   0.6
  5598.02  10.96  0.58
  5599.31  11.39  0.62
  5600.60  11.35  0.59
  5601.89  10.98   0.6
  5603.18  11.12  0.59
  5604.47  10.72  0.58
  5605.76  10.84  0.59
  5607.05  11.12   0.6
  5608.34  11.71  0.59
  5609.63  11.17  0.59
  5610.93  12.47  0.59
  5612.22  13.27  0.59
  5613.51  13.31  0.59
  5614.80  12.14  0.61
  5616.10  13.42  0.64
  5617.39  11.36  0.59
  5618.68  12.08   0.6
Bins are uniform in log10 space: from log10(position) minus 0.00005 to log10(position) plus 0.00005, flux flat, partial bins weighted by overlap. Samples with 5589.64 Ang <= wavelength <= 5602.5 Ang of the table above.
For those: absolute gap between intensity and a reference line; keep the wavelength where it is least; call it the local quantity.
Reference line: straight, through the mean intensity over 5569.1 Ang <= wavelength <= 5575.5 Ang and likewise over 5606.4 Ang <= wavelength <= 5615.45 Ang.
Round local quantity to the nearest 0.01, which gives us 5596.73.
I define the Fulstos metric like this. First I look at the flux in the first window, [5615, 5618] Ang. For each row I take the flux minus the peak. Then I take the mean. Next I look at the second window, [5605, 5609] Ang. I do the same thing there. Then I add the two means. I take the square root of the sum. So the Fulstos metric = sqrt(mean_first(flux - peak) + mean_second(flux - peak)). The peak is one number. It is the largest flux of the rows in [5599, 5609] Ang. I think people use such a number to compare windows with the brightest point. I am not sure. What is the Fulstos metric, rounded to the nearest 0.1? 0.4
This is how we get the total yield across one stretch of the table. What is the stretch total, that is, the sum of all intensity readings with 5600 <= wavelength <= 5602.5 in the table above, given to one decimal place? 22.3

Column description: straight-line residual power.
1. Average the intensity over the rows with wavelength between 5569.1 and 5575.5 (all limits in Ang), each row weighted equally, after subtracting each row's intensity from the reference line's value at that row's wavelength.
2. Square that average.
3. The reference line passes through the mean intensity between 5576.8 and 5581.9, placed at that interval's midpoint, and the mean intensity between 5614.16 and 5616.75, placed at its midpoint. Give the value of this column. 0.03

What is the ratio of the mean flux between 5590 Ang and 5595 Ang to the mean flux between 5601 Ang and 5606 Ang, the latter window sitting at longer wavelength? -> 1.05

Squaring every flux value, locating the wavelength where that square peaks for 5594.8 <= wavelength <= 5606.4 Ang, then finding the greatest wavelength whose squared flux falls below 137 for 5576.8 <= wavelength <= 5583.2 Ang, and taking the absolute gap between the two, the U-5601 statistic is 12.9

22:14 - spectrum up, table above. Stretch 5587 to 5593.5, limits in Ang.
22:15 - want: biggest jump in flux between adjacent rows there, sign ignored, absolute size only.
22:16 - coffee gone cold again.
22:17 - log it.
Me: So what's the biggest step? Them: 1.9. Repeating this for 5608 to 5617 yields 1.3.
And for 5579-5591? 1.8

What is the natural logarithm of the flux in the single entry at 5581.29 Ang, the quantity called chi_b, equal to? 2.49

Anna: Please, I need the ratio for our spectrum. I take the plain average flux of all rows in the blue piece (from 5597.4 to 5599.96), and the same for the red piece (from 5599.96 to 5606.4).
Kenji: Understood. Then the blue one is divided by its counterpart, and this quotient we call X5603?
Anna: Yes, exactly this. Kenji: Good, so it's 1.02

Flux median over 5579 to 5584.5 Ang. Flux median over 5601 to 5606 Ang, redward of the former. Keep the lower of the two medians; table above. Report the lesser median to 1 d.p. 10.9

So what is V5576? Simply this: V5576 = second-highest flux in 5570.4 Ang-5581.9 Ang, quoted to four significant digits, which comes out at 12.09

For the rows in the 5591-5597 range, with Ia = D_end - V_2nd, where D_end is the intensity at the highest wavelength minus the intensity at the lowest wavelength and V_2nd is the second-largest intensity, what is -10.8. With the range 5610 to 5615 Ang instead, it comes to -13.6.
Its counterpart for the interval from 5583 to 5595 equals -12.0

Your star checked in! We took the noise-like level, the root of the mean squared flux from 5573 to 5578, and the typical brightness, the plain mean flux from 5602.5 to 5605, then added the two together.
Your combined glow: 22.6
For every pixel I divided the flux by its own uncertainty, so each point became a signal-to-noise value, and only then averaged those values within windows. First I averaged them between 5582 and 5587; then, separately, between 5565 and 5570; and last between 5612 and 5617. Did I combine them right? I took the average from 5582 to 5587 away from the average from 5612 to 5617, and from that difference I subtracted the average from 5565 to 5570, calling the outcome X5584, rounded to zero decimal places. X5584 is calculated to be -15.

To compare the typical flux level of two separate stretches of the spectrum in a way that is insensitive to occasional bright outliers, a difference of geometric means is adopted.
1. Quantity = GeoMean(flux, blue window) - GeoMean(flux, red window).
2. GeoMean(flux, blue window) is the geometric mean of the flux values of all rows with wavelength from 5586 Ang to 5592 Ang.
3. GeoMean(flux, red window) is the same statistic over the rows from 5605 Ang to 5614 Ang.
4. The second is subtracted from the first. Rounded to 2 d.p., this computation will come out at -0.11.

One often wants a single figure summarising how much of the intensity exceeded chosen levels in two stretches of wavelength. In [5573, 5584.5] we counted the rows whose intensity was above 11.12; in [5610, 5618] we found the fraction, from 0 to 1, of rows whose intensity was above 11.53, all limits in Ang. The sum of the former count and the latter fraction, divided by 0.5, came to 14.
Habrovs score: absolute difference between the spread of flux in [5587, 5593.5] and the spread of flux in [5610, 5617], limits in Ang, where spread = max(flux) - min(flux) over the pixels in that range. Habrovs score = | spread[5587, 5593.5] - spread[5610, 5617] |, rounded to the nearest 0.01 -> 1.20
